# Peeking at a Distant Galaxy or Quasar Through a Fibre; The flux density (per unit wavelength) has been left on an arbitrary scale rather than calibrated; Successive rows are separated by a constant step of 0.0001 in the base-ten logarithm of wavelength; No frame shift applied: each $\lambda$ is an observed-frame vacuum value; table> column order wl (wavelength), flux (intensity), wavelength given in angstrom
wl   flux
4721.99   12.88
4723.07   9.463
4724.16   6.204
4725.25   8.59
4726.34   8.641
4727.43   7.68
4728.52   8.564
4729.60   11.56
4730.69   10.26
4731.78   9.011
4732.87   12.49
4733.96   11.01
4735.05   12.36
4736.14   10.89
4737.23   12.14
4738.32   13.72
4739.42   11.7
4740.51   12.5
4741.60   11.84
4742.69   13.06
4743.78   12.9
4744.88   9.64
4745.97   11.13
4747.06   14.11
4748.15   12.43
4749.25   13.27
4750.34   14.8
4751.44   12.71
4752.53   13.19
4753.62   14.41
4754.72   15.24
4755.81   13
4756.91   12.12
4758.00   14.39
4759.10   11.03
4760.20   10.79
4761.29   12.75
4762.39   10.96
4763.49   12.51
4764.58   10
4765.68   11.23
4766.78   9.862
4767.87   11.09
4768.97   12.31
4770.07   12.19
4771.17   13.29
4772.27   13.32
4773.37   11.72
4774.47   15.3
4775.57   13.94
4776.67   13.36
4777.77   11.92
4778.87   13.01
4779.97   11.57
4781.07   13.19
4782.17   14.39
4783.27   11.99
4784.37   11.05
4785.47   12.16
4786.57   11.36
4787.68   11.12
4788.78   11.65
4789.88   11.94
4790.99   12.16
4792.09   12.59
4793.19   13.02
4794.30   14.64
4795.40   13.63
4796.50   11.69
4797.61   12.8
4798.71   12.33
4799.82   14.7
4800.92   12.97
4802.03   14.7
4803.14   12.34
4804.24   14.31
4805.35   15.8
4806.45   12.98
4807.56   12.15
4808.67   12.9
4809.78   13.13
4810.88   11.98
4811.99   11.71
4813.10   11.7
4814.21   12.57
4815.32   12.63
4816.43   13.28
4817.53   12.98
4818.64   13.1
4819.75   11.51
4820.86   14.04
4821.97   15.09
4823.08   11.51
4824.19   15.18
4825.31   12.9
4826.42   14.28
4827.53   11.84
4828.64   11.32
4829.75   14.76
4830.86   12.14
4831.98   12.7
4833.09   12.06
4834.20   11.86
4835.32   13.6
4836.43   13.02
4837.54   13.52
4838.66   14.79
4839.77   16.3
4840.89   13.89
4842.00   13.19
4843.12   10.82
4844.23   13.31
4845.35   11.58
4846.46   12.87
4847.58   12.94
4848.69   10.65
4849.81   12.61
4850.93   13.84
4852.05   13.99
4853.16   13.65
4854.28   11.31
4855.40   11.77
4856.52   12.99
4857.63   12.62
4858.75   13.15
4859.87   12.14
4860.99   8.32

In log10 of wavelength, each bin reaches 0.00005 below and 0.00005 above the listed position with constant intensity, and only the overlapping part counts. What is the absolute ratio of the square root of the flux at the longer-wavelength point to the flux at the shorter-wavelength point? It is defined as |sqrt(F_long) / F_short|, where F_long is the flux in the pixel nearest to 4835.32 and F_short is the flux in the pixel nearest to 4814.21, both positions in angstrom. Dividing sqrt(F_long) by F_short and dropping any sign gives 0.293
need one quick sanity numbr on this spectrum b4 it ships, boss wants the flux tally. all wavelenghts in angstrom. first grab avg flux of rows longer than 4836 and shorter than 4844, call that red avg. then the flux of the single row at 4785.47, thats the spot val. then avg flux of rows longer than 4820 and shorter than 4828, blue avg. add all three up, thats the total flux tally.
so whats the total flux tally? 39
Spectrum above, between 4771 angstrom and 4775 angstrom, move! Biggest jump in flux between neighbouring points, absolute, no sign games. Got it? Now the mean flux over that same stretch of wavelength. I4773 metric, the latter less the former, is 9.8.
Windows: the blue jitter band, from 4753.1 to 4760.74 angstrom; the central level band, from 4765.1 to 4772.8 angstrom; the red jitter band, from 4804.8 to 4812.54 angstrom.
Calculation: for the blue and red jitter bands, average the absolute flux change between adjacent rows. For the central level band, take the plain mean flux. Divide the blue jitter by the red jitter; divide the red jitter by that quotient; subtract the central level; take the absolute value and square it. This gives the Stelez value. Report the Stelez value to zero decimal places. 127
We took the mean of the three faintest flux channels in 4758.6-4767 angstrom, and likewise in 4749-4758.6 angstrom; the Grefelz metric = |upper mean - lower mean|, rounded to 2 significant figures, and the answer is 2.4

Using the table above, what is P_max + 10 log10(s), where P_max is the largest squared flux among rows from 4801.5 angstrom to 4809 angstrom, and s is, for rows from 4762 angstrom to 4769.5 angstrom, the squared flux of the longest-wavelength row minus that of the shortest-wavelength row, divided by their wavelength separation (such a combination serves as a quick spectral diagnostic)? 256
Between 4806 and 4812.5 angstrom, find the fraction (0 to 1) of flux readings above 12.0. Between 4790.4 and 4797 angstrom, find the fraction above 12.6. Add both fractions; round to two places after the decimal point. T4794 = 1.17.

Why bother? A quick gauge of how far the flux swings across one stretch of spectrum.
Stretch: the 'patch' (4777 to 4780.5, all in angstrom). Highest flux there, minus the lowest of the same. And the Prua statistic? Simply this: 1.4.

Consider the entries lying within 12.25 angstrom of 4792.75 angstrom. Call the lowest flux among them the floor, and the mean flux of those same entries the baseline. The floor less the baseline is -1.7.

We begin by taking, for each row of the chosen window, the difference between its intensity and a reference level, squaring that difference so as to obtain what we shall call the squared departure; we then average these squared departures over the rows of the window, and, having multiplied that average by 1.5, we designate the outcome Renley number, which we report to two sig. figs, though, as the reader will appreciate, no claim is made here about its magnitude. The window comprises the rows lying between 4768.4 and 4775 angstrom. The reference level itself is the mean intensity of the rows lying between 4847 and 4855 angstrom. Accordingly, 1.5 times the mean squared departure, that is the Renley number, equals 2.2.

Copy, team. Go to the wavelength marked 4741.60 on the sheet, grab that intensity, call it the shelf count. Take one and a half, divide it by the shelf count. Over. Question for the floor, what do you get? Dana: 0.127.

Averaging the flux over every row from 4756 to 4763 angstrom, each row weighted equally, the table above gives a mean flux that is 12.0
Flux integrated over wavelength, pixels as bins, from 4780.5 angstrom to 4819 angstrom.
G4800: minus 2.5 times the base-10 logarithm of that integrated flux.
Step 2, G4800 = -6.7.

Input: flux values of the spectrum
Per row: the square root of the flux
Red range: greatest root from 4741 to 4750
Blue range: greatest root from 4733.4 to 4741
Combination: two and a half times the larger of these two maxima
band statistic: 9.39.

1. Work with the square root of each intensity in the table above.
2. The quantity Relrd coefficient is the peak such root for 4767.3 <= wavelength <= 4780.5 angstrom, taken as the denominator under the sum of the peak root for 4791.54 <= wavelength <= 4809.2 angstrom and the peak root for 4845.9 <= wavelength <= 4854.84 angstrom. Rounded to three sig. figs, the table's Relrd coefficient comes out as 1.97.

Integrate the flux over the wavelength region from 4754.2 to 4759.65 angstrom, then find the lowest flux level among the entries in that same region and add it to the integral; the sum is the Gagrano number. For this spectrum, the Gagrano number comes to 83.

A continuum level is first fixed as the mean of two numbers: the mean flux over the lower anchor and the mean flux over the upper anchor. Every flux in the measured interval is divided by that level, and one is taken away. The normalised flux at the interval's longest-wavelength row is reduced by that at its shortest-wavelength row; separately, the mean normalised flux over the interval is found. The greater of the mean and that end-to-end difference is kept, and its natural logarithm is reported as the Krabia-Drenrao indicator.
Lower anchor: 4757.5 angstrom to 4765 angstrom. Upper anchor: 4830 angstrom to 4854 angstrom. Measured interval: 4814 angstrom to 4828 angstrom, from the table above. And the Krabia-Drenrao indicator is -2.8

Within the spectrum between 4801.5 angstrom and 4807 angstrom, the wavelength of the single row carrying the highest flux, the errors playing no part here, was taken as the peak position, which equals 4805.35 angstrom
